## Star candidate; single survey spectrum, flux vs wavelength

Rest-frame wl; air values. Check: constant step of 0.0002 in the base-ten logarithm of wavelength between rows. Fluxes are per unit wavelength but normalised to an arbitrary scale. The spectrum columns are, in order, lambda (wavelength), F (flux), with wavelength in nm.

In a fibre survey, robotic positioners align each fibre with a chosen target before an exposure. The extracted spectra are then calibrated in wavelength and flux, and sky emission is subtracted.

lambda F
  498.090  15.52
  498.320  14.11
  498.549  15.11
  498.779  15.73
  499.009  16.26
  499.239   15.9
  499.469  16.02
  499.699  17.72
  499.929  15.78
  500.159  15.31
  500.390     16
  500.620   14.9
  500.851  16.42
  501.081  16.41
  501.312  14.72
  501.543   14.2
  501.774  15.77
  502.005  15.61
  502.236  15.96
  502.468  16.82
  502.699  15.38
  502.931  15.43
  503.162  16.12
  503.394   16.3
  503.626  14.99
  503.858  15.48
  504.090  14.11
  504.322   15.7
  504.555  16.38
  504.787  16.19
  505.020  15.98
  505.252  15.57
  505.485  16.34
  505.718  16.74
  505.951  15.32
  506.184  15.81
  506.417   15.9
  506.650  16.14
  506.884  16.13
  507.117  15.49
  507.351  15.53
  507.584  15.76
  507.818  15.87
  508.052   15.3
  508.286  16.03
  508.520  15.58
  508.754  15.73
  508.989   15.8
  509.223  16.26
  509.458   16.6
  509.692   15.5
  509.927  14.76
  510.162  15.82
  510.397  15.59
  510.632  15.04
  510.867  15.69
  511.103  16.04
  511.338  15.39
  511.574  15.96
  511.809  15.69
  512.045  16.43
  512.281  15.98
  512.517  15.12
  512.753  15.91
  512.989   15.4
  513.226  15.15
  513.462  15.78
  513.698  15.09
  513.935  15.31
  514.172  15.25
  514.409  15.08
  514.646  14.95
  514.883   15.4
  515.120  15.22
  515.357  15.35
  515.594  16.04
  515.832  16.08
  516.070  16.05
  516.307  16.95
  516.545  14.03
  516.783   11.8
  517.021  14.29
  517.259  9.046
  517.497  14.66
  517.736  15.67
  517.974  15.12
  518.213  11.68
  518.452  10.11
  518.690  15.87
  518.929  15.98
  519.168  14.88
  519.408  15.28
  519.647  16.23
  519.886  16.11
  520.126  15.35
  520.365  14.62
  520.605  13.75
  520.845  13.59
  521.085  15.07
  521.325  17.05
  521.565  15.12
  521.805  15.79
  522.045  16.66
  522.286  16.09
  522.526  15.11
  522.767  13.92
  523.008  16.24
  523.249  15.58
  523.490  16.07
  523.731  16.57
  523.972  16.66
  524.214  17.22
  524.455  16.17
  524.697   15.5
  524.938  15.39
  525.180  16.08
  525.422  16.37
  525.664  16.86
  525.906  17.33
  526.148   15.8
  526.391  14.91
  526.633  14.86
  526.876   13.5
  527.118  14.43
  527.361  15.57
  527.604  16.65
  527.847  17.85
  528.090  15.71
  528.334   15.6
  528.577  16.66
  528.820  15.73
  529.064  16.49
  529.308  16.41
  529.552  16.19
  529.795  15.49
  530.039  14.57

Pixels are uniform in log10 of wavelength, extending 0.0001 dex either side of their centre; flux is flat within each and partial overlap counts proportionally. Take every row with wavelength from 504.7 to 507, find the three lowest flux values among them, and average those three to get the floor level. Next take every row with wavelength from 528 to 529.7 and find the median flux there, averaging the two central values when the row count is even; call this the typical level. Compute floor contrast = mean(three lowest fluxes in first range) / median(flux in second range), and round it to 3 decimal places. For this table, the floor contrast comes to 0.961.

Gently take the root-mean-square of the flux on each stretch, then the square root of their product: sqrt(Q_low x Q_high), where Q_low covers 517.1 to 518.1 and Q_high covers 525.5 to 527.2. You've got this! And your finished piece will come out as 14.6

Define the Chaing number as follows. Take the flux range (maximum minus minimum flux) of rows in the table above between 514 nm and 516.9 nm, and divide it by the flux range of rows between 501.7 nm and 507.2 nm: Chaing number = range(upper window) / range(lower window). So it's 1.9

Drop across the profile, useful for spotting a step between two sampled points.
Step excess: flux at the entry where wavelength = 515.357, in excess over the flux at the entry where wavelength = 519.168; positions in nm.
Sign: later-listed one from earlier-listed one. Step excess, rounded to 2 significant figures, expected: 0.47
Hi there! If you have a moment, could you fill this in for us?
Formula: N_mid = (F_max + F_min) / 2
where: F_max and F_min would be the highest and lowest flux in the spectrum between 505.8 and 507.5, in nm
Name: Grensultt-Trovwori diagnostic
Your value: 15.73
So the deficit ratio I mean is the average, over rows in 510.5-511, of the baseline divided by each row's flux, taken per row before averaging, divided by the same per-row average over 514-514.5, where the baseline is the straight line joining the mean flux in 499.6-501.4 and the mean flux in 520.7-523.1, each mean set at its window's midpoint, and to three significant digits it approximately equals 0.992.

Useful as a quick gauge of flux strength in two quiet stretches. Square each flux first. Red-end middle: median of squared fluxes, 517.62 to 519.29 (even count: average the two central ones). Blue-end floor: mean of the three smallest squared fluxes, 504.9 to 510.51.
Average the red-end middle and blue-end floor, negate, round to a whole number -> -229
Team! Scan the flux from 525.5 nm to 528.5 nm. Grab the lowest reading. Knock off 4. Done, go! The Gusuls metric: 9.5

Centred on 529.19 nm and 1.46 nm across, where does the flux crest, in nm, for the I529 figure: 528.577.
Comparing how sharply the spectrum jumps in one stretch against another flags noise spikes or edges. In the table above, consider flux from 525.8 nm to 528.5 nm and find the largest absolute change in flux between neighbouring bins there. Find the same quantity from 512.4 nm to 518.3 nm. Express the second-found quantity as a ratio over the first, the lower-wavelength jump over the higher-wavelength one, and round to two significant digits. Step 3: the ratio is 2.6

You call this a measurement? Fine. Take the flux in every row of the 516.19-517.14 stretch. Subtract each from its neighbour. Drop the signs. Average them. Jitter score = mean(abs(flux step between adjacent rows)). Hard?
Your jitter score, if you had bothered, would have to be 2.5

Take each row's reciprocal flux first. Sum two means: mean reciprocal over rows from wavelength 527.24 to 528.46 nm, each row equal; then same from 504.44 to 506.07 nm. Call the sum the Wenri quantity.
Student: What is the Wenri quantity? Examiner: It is 0.124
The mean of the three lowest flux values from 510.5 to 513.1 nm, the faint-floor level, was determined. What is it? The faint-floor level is 15.2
